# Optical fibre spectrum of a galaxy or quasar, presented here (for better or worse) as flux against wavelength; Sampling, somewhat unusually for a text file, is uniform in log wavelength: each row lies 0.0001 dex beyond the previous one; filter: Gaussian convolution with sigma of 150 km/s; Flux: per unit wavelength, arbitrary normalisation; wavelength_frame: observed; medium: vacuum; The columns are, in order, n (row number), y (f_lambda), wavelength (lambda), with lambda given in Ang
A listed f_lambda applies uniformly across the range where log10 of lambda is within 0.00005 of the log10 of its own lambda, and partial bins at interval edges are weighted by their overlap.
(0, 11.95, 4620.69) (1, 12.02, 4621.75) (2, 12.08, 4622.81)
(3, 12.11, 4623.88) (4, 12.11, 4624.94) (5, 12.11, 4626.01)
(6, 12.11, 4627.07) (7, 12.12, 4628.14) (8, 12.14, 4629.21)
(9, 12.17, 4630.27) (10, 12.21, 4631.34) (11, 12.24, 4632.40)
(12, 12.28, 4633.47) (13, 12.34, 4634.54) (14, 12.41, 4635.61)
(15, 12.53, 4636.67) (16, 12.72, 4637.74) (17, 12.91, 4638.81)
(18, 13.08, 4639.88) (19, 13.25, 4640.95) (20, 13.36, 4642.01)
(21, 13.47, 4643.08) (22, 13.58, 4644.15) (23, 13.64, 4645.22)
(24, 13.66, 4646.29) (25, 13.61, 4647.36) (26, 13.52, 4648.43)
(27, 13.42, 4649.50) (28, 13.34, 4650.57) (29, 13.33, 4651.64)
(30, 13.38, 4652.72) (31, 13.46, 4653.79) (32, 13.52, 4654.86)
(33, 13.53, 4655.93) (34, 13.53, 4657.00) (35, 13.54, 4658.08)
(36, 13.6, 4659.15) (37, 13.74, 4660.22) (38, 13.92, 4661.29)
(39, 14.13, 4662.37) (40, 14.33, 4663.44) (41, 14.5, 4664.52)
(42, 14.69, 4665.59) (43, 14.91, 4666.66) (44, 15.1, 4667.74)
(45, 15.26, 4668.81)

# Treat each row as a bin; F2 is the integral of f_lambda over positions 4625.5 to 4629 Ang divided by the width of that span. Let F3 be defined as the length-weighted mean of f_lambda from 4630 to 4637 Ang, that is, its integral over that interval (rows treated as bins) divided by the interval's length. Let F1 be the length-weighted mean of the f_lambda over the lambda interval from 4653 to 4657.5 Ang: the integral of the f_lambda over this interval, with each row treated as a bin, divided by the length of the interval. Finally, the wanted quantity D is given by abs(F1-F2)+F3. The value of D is 13.7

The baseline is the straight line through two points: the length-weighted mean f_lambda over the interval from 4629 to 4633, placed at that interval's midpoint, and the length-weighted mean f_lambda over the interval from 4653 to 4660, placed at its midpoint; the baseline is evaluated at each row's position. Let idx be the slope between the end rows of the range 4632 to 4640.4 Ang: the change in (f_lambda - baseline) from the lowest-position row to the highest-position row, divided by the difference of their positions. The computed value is 0.060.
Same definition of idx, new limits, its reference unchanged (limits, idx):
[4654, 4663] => 0.029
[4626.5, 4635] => -0.021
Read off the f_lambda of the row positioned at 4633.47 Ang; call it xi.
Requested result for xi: 12.28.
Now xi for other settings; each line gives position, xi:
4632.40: 12.24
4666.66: 14.91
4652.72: 13.38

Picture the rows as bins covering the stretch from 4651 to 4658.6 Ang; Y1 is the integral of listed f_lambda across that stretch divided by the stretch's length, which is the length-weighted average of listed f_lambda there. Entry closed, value 13.5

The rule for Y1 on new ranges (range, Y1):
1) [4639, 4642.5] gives 13.2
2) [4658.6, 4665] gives 14.0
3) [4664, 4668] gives 14.8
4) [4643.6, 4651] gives 13.5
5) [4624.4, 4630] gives 12.1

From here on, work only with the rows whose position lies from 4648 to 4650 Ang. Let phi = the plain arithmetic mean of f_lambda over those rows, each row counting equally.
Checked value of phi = 13.5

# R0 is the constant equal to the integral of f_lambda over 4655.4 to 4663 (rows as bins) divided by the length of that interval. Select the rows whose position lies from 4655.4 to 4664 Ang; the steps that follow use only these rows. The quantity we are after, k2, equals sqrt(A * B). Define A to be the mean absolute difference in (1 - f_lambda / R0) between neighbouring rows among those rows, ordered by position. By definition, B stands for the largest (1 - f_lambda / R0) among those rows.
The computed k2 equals 0.011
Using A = 0.0083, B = 0.01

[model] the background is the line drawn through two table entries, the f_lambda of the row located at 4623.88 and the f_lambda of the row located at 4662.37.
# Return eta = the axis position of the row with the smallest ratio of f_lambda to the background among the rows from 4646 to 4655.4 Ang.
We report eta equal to 4652.72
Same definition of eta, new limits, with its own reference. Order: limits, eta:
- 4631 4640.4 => 4633.47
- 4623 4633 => 4632.40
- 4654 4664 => 4658.08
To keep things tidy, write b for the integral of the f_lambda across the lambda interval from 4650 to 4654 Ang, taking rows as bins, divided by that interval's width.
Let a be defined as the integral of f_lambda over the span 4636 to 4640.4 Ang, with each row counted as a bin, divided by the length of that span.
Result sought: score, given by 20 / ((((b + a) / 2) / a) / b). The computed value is 261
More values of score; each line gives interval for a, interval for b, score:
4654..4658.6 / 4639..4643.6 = 268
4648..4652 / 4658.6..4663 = 273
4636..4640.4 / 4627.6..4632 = 249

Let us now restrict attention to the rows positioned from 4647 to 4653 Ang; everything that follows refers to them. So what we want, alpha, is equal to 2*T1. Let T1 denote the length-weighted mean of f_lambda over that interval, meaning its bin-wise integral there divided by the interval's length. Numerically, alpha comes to 26.8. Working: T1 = 13.4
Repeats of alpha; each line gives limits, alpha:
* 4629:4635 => 24.5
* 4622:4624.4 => 24.2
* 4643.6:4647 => 27.2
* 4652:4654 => 26.7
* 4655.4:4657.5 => 27.1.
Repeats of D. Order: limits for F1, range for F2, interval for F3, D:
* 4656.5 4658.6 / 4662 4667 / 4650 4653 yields 14.4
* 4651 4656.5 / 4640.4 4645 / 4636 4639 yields 12.7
